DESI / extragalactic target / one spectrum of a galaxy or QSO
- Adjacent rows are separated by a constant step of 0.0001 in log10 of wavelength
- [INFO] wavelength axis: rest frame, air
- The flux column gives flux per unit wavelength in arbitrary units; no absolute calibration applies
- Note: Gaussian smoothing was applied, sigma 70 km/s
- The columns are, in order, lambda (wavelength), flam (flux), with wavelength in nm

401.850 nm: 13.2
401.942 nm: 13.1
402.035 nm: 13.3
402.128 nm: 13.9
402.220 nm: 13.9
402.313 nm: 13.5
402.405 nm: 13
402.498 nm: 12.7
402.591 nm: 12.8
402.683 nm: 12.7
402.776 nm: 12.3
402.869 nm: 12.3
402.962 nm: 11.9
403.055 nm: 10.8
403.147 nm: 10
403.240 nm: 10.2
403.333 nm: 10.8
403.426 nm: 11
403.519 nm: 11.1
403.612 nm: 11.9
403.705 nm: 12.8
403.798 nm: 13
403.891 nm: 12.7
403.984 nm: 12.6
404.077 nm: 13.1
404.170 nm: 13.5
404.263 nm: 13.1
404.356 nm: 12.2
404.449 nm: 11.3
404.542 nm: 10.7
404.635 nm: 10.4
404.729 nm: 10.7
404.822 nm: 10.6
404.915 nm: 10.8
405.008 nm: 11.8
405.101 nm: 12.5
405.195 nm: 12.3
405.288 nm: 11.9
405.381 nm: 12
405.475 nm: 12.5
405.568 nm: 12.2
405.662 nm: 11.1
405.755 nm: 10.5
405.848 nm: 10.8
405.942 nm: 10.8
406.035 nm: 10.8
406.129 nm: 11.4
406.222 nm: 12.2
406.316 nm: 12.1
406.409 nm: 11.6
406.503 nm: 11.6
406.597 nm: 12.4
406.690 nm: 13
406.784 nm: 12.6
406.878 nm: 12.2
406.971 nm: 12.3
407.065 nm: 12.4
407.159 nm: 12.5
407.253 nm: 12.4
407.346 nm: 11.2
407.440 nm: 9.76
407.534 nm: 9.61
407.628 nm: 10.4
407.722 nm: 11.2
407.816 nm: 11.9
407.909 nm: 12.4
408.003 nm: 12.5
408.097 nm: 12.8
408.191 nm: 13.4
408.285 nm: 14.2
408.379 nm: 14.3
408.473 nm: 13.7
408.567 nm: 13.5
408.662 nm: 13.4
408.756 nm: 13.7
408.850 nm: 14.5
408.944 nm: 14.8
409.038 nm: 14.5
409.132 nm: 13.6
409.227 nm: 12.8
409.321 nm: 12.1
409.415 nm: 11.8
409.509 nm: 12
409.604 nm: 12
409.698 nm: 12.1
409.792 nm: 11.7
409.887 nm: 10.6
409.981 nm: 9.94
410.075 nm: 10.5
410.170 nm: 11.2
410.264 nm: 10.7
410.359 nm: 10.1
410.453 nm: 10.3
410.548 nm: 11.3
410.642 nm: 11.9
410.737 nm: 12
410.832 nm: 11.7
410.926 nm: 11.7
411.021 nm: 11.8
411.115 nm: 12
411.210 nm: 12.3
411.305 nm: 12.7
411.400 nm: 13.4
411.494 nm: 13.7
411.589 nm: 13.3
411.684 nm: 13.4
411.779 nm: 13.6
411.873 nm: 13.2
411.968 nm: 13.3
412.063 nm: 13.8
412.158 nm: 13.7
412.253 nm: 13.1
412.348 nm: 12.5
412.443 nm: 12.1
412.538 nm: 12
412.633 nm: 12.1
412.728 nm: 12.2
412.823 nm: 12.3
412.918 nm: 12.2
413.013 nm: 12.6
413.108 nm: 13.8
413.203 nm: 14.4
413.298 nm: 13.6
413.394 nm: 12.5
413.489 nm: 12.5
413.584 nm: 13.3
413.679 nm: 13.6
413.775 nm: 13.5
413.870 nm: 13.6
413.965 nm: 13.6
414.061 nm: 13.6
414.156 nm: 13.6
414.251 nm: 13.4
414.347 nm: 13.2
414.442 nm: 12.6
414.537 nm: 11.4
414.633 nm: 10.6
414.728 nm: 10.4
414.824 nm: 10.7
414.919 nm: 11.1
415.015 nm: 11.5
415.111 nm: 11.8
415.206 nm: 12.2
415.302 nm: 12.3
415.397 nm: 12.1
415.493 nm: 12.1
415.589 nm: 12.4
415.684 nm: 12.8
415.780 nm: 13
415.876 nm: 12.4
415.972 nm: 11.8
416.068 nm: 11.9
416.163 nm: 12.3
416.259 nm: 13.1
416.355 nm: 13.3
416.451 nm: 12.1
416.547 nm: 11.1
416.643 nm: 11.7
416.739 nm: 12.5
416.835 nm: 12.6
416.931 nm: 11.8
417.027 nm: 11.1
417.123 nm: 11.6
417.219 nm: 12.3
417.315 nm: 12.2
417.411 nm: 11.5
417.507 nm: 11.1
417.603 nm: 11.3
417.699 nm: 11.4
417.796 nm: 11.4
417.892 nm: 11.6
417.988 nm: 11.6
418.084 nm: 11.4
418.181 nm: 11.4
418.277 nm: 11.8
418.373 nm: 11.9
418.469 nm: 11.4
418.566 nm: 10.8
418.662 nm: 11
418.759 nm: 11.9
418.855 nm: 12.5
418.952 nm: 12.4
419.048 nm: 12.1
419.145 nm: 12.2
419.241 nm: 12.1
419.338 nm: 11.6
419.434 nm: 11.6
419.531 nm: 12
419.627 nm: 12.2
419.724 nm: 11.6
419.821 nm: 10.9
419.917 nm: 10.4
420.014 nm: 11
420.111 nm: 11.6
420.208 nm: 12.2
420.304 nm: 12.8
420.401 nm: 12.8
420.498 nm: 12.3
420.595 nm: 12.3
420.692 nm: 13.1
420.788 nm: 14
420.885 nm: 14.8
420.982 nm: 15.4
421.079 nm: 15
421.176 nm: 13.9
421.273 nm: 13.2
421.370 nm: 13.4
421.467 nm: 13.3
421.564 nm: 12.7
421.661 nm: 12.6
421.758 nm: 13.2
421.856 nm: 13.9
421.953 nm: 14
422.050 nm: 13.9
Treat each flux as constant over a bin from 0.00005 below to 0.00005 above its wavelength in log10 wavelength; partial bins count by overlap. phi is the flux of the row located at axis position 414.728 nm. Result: 10.4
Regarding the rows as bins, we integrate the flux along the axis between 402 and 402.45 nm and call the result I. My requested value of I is 6.1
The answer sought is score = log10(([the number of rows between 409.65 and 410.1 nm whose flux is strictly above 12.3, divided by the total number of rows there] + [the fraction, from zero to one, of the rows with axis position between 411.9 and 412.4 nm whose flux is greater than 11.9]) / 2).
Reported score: -0.30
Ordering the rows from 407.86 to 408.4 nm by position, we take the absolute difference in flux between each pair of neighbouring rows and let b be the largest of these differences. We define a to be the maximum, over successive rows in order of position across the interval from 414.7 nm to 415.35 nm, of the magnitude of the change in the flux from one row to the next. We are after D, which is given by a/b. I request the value 0.5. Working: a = 0.40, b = 0.80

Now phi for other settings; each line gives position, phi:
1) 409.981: 9.94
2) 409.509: 12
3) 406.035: 10.8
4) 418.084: 11.4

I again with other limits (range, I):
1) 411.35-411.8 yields 6.1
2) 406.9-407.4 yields 6.1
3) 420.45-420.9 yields 5.9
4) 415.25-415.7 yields 5.5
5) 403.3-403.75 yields 5.2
